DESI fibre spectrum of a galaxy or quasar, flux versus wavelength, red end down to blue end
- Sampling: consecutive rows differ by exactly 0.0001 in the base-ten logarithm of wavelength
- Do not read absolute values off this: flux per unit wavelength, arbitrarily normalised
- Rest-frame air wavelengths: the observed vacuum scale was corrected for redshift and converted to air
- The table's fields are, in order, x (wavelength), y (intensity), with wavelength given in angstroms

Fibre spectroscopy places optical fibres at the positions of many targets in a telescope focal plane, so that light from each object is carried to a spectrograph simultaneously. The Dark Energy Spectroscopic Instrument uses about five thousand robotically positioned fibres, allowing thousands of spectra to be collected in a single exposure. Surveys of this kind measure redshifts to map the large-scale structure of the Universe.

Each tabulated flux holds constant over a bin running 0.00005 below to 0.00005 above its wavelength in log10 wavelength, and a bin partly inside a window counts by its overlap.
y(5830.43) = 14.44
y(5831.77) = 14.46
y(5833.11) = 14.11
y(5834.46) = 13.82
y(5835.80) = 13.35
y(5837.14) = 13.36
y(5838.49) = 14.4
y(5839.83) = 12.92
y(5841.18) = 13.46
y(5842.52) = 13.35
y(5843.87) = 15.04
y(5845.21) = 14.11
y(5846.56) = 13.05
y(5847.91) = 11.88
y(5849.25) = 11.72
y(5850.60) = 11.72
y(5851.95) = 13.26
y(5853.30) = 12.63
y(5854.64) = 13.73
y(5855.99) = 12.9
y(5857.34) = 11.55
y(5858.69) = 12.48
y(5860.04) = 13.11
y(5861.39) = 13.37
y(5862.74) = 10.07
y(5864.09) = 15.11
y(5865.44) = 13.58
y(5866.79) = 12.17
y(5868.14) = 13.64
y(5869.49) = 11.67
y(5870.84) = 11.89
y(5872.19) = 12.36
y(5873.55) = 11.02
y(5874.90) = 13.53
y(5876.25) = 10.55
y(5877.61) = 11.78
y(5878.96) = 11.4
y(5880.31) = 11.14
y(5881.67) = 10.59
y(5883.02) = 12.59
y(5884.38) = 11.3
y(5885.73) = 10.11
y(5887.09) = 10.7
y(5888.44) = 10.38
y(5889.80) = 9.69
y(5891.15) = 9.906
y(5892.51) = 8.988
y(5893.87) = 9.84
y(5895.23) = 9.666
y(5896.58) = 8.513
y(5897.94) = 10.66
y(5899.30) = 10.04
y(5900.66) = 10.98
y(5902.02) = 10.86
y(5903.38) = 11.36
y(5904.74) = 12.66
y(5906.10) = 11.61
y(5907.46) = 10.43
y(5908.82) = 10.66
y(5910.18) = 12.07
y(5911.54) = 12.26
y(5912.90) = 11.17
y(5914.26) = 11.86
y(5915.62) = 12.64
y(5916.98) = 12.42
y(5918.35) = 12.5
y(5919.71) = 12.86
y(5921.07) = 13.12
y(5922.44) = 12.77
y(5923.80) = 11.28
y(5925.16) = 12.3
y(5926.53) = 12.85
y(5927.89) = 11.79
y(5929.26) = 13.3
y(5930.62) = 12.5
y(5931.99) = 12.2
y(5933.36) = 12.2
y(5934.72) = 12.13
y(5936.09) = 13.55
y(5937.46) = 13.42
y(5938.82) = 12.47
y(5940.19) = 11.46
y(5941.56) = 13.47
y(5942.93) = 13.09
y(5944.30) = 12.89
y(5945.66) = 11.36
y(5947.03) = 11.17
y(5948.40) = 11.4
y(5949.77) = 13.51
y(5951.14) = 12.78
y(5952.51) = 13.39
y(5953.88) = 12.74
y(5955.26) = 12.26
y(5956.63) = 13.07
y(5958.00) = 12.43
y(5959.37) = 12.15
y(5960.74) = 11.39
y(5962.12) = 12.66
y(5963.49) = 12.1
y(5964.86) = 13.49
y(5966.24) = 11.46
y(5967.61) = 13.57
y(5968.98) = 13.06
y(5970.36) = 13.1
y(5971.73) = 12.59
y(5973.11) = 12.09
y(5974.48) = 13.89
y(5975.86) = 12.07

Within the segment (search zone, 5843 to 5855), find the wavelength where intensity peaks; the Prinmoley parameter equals 5843.87 angstroms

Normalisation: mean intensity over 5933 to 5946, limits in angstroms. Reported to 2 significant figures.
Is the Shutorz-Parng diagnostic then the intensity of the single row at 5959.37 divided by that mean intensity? 0.96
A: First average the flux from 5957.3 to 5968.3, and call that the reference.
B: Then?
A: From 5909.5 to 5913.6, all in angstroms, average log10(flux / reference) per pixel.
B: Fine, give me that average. -0.021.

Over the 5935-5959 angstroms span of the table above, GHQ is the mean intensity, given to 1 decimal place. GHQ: 12.6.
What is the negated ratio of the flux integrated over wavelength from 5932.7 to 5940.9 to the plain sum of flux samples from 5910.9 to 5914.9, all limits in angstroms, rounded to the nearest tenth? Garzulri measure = -2.9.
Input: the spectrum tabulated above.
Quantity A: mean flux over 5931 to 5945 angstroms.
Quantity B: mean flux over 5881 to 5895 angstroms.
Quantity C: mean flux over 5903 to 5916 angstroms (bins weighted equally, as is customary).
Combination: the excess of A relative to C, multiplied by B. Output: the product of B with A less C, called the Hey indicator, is 11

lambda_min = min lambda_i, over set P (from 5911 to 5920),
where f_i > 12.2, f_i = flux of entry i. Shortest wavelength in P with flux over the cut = 5911.54 angstroms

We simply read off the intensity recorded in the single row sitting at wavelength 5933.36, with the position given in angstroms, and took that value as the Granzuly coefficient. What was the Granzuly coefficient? 12.2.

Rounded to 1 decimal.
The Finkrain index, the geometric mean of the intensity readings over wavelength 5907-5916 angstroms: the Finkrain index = 11.6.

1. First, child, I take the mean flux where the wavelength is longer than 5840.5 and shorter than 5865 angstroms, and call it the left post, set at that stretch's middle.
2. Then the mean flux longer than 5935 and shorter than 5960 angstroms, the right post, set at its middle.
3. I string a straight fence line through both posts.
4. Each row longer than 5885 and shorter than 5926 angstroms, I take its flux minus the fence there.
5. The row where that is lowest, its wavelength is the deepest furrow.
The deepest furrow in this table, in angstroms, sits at 5896.58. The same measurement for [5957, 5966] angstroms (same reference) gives 5960.74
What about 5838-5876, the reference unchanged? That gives 5862.74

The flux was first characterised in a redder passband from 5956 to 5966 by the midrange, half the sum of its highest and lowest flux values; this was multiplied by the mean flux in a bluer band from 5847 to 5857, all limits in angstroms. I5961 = 156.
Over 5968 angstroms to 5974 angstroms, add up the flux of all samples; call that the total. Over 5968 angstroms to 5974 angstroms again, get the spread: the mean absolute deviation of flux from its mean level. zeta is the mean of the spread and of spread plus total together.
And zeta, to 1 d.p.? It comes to 25.8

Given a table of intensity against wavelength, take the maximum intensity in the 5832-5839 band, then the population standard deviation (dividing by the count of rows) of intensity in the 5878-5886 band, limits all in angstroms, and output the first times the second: 11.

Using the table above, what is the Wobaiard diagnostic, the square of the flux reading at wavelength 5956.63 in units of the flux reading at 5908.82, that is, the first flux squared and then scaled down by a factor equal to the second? 16.0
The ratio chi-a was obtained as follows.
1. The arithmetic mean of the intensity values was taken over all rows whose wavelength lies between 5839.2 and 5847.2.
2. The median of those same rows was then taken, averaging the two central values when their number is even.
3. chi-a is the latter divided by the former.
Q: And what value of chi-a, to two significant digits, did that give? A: 0.98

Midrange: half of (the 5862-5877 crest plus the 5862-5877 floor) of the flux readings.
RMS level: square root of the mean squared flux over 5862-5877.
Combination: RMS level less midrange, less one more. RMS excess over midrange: -1.2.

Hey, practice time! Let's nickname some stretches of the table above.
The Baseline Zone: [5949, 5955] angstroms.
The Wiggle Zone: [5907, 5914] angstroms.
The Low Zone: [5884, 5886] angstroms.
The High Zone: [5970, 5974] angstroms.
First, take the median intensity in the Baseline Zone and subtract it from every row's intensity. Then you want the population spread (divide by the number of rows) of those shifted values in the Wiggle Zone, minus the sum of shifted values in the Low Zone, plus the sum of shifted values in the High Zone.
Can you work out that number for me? 4.0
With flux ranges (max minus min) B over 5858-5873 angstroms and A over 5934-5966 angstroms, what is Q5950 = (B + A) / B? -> 1.5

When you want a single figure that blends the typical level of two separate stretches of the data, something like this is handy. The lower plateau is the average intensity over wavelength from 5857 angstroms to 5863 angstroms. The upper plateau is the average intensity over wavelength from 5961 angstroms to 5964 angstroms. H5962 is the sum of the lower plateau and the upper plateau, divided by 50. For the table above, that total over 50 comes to 0.49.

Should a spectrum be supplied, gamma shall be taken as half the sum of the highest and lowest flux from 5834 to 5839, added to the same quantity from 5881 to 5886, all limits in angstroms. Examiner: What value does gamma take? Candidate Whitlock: 25.2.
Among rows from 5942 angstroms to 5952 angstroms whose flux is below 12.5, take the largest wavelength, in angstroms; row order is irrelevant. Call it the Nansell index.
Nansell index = 5948.40 angstroms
